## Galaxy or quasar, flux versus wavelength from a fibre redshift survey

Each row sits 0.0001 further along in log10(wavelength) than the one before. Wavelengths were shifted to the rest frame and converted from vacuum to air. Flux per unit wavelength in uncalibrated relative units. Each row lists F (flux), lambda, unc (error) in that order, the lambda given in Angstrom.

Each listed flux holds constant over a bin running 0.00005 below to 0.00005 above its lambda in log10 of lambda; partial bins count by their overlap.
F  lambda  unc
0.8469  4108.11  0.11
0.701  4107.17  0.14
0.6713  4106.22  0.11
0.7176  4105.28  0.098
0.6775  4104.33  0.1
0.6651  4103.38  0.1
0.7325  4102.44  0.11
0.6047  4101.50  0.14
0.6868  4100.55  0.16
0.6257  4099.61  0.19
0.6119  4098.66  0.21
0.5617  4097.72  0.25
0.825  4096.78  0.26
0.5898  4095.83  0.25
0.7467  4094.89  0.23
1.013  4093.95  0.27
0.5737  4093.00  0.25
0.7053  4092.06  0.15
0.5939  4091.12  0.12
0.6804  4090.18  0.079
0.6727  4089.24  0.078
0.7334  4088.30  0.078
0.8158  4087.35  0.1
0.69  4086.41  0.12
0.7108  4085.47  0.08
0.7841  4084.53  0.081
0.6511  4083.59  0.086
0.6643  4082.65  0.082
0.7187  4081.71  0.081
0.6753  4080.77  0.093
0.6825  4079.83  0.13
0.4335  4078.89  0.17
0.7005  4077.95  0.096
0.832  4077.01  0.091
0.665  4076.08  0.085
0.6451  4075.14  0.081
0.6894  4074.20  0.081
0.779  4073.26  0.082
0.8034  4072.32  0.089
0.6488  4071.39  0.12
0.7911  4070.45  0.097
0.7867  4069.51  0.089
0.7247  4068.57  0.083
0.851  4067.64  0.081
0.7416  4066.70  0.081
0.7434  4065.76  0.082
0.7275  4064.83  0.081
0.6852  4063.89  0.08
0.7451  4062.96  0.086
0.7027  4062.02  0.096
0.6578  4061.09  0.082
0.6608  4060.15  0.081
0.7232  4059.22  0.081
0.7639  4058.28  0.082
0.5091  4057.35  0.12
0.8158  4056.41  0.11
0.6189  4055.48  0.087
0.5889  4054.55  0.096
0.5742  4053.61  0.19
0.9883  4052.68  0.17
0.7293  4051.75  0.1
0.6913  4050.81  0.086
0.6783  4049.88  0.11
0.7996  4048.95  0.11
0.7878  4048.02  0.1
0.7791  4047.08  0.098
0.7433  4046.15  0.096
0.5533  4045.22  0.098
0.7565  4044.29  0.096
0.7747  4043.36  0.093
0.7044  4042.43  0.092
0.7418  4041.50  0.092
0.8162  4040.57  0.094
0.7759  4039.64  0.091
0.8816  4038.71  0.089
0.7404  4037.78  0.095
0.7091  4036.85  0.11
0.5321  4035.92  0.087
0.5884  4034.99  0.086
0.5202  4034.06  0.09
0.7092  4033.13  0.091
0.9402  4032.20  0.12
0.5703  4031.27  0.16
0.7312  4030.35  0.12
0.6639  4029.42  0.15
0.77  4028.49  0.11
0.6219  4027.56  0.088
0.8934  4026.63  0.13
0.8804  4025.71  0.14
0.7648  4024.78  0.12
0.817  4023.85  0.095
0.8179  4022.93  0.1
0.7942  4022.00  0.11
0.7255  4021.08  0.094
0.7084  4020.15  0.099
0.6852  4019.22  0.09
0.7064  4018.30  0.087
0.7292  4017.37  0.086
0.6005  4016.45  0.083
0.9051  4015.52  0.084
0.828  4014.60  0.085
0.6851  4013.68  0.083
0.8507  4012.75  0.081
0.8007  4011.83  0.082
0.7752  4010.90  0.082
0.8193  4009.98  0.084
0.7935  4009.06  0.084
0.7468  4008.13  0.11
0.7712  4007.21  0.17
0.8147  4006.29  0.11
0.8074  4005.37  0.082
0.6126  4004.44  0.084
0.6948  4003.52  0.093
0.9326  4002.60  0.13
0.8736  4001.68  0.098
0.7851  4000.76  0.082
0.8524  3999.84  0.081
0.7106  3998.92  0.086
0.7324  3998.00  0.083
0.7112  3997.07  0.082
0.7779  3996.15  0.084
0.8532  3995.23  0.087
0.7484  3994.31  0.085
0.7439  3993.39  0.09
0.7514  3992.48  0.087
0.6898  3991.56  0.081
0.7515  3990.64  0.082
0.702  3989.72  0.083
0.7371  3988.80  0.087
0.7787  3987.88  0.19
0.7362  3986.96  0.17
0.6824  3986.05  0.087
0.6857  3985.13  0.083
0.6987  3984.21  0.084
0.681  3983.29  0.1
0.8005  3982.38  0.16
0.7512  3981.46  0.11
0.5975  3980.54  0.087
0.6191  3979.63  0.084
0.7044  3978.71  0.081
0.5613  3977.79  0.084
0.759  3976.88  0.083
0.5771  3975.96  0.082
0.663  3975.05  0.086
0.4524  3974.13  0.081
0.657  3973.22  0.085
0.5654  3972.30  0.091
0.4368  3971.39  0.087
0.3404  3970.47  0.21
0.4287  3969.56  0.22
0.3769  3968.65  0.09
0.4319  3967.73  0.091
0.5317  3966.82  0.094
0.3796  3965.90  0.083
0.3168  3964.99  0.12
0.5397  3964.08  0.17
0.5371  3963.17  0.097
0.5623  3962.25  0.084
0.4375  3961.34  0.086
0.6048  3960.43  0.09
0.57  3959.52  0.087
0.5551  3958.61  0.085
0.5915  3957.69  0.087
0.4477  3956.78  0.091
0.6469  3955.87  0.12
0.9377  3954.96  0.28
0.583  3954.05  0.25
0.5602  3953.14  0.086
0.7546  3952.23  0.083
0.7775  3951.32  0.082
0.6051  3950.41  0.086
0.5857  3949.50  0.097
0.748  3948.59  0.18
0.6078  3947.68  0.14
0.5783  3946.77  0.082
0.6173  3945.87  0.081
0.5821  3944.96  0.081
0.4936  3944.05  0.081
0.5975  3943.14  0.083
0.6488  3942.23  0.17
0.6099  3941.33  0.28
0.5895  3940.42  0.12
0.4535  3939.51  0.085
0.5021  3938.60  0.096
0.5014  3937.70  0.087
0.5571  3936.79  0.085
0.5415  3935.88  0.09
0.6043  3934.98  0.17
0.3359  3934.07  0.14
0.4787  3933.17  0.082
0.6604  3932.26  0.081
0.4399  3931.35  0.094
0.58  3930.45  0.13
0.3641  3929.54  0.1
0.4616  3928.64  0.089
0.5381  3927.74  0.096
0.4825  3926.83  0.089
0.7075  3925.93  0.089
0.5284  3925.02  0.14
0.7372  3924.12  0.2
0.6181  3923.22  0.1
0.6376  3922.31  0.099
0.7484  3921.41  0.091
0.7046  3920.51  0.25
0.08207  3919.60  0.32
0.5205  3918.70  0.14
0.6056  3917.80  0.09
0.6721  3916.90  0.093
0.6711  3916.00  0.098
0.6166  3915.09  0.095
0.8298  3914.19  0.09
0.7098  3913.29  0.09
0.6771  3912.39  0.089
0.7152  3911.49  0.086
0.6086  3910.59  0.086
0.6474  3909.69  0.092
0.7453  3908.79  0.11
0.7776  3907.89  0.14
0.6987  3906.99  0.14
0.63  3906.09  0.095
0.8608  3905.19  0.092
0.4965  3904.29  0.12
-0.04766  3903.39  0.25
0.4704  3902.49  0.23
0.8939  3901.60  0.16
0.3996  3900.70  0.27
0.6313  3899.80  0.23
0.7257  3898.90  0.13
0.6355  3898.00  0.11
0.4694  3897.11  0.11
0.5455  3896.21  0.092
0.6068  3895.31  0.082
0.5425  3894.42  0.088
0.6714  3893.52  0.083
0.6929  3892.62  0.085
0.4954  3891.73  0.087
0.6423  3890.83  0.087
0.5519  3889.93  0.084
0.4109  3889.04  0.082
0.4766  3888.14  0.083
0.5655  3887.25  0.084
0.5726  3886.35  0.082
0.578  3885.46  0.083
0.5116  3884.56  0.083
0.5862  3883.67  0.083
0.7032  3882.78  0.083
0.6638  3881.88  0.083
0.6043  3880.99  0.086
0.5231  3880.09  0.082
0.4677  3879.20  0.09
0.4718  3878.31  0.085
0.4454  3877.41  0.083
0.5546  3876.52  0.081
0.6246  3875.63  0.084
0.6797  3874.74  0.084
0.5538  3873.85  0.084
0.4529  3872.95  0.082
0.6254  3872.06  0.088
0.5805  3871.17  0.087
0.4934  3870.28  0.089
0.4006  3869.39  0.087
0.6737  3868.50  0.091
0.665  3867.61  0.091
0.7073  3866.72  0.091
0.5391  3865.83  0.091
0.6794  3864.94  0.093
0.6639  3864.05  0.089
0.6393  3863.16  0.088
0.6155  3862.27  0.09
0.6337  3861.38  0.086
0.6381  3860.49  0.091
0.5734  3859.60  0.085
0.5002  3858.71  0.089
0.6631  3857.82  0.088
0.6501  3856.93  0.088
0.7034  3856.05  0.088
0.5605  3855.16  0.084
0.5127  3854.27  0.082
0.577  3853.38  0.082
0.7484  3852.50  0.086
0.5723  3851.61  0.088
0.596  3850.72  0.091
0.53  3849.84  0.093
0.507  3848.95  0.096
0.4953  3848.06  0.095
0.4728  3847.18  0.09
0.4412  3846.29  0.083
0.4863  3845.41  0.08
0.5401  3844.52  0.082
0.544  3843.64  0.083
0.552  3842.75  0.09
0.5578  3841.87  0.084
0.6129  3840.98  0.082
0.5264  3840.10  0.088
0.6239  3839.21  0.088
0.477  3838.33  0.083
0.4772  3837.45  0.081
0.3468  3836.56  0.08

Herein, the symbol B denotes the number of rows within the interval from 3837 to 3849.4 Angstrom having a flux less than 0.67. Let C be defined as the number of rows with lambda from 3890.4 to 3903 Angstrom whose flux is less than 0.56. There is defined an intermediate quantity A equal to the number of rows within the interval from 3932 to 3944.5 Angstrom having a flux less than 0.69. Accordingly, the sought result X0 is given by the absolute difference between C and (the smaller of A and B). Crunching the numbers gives 8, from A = 14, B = 14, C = 6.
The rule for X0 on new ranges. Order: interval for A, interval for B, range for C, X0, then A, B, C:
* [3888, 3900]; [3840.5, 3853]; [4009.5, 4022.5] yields 12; 12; 13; 0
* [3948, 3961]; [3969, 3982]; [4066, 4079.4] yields 9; 10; 11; 1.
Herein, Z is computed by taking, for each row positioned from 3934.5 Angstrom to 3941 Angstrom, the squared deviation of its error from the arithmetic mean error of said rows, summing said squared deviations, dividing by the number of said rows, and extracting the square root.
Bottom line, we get 0.029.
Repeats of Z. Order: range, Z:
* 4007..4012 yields 0.032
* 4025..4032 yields 0.023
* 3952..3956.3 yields 0.084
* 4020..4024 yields 0.006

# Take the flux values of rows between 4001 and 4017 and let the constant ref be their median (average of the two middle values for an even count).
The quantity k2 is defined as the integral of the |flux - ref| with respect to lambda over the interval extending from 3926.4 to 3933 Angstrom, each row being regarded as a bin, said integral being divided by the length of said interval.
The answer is 0.30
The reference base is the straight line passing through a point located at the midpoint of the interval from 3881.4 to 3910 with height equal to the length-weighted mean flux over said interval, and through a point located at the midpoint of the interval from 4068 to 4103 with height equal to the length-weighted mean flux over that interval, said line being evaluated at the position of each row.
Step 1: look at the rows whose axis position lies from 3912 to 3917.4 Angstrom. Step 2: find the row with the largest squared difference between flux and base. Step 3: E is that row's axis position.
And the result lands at 3914.19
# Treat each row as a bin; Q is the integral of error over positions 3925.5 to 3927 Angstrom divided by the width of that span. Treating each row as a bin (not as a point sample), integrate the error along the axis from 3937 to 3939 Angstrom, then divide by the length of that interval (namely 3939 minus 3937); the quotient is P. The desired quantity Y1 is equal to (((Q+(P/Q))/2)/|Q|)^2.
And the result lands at 38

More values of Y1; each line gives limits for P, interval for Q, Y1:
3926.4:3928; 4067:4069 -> 54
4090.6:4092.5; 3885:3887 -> 107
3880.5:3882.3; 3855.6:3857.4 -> 35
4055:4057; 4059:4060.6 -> 65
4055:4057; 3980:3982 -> 30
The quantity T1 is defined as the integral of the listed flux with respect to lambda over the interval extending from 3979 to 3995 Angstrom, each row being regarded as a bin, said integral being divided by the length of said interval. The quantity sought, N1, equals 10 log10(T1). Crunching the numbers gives -1.4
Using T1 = 0.72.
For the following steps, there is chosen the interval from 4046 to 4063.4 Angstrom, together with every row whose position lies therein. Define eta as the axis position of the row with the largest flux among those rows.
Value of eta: 4052.68 Angstrom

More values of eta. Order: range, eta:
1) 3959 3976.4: 3975.05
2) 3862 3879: 3866.72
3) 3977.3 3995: 3982.38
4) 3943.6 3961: 3954.96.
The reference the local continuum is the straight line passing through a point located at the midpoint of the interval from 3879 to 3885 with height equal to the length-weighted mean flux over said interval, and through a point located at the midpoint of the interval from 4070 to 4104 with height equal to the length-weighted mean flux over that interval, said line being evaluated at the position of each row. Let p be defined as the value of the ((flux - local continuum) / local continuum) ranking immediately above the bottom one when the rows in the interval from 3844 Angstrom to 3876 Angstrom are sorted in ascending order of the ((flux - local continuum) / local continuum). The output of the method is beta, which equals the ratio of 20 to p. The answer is -91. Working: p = -0.22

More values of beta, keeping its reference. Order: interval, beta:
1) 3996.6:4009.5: 289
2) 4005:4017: 439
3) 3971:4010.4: -70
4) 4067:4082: -320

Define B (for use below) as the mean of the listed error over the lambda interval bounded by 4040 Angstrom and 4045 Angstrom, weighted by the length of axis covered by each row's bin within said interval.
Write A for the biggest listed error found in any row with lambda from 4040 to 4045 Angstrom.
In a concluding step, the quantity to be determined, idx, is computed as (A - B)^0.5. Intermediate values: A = 0.10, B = 0.09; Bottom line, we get 0.05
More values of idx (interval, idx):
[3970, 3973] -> 0.29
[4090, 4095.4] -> 0.28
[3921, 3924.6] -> 0.28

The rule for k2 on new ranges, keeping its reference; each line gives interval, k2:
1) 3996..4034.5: 0.08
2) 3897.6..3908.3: 0.23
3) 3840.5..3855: 0.25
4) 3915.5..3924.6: 0.20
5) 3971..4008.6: 0.10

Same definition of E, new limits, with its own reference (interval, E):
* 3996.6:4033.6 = 4002.60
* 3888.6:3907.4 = 3903.39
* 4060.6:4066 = 4062.96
